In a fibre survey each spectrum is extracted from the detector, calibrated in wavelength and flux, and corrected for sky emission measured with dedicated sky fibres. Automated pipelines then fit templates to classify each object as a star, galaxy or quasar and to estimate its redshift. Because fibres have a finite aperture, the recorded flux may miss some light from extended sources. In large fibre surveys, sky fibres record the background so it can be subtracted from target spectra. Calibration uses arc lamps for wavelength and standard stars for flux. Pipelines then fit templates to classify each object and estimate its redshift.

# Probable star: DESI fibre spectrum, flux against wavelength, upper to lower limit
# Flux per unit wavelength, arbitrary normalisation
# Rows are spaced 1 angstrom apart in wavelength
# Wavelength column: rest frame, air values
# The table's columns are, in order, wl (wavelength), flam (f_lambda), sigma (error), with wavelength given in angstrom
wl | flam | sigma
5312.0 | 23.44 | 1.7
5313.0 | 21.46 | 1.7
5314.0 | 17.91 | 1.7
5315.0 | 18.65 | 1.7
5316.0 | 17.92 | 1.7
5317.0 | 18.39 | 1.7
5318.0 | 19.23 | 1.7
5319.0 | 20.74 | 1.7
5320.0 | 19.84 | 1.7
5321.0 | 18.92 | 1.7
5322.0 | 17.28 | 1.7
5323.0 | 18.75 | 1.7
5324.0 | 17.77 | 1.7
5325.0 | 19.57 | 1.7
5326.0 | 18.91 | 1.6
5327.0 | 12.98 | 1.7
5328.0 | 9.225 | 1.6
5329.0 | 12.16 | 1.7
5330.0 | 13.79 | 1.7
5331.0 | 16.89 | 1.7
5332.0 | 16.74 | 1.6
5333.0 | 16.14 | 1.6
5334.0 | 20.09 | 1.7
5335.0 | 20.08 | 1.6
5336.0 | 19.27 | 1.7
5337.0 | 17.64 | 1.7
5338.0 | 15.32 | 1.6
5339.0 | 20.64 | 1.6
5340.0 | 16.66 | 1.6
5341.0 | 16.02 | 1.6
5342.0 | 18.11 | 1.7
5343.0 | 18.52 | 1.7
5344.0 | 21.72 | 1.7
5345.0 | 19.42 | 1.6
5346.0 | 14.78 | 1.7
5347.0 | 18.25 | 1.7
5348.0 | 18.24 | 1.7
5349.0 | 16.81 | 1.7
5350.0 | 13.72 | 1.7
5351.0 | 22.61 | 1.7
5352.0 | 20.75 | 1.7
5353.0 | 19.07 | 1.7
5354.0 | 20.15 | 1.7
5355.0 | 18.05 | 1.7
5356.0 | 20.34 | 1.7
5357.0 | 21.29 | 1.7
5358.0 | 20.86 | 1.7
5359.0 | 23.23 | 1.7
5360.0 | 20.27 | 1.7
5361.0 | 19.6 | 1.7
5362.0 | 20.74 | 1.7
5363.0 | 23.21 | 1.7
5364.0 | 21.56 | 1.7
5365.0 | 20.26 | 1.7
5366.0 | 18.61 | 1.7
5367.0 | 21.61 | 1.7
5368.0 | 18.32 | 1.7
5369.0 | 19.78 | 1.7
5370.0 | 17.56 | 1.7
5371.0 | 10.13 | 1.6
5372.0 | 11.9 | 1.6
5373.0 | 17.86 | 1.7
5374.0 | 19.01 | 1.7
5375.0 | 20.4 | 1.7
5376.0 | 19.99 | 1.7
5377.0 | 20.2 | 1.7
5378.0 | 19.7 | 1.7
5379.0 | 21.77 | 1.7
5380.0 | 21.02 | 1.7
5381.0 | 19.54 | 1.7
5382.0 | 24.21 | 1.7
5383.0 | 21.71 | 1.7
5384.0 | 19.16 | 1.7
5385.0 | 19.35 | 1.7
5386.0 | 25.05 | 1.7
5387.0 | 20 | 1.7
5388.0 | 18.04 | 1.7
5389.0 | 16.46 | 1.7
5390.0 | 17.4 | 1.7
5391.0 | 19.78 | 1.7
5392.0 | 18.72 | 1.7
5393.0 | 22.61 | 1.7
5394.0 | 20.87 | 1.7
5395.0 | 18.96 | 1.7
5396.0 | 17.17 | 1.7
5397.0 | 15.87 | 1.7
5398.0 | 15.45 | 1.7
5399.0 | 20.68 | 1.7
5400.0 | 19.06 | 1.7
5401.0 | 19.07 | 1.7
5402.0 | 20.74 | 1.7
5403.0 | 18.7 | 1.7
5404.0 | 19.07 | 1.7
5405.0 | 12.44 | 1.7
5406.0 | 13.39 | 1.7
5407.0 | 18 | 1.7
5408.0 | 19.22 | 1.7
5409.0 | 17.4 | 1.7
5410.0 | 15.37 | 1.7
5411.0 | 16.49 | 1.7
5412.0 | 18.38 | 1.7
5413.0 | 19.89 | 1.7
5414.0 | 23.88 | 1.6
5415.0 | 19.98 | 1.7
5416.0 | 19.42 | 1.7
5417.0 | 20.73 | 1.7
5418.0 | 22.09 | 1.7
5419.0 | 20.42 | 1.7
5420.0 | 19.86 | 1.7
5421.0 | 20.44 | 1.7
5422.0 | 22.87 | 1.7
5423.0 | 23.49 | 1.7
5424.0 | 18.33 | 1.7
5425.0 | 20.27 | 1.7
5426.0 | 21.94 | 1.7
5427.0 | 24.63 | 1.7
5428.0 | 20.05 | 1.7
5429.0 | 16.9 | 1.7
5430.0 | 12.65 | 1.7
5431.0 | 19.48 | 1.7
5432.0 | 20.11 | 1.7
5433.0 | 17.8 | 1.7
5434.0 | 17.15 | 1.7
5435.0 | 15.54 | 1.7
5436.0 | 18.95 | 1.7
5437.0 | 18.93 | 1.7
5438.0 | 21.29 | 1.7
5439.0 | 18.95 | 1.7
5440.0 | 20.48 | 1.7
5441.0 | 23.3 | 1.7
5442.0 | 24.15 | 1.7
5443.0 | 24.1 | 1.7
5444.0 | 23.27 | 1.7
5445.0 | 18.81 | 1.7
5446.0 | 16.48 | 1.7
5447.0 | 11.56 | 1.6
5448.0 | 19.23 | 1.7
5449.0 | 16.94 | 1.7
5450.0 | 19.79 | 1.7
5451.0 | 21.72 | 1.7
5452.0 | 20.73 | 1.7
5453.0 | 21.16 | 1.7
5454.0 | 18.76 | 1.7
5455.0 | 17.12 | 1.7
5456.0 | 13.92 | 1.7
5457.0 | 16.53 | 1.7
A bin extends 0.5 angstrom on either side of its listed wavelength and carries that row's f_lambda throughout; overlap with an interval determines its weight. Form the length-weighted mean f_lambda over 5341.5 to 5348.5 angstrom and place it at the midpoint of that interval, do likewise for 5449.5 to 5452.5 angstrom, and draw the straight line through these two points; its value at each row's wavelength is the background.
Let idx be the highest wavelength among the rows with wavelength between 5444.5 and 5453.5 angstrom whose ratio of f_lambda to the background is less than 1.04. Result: 5453.0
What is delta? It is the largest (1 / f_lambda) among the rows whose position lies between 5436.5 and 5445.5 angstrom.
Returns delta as 0.053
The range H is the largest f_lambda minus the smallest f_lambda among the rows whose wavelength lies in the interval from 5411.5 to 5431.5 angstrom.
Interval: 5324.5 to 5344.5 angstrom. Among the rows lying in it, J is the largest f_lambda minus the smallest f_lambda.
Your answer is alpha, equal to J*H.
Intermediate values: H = 12.0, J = 12.5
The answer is 150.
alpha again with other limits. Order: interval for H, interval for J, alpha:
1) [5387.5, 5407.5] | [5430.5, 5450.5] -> 128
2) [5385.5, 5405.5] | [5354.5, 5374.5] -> 165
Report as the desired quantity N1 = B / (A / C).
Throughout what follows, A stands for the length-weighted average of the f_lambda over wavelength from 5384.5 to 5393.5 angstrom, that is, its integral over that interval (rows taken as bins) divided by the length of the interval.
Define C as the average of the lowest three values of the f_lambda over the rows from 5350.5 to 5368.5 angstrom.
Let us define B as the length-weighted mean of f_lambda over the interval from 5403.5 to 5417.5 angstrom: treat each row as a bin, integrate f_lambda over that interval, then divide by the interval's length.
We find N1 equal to 16.8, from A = 19.7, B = 18.1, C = 18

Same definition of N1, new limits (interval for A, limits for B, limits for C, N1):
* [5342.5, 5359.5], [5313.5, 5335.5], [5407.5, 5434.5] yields 13.4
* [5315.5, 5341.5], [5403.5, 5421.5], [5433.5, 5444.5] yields 18.5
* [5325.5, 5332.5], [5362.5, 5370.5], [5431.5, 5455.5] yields 20.3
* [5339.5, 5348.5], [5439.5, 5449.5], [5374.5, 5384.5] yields 21.5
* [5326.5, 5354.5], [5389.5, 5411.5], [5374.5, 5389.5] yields 18.6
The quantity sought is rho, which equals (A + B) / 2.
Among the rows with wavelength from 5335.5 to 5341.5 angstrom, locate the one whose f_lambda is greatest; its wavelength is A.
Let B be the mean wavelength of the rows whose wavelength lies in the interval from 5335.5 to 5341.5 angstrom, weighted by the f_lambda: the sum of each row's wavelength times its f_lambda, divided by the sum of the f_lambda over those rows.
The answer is 5338.7 angstrom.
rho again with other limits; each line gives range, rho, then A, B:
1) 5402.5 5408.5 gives 5406.8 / 5408.0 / 5405.5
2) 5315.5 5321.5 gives 5318.8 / 5319.0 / 5318.5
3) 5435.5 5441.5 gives 5439.8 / 5441.0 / 5438.6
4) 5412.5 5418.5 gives 5414.8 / 5414.0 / 5415.5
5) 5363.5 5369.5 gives 5366.7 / 5367.0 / 5366.5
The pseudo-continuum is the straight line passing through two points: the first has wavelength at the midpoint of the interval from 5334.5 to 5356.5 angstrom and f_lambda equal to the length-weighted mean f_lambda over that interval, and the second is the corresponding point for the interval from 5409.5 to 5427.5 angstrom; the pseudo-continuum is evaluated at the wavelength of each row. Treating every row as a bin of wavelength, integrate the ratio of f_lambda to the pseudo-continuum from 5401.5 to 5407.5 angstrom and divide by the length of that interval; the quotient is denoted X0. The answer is 0.85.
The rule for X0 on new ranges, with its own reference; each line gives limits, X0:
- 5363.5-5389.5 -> 1.00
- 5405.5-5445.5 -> 0.95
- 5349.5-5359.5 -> 1.07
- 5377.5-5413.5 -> 0.95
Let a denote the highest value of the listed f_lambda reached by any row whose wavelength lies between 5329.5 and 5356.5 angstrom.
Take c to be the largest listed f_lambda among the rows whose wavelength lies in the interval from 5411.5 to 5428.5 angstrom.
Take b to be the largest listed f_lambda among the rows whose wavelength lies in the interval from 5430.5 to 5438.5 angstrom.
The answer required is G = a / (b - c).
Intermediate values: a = 22.61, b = 21.29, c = 24.63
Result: -7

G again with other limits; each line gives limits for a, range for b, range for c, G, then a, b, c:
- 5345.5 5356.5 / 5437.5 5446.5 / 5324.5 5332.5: 5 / 22.61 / 24.15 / 19.57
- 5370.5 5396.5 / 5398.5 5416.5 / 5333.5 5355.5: 20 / 25.05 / 23.88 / 22.61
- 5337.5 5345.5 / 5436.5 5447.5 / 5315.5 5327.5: 6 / 21.72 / 24.15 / 20.74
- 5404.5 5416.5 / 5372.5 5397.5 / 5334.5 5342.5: 5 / 23.88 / 25.05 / 20.64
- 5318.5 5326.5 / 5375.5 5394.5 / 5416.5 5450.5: 49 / 20.74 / 25.05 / 24.63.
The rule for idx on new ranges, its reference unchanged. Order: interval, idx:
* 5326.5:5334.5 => 5333.0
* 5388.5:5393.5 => 5392.0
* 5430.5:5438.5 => 5437.0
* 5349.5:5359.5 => 5355.0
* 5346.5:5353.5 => 5353.0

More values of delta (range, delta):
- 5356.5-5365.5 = 0.051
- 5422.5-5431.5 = 0.079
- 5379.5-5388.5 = 0.055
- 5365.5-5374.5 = 0.099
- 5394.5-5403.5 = 0.065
